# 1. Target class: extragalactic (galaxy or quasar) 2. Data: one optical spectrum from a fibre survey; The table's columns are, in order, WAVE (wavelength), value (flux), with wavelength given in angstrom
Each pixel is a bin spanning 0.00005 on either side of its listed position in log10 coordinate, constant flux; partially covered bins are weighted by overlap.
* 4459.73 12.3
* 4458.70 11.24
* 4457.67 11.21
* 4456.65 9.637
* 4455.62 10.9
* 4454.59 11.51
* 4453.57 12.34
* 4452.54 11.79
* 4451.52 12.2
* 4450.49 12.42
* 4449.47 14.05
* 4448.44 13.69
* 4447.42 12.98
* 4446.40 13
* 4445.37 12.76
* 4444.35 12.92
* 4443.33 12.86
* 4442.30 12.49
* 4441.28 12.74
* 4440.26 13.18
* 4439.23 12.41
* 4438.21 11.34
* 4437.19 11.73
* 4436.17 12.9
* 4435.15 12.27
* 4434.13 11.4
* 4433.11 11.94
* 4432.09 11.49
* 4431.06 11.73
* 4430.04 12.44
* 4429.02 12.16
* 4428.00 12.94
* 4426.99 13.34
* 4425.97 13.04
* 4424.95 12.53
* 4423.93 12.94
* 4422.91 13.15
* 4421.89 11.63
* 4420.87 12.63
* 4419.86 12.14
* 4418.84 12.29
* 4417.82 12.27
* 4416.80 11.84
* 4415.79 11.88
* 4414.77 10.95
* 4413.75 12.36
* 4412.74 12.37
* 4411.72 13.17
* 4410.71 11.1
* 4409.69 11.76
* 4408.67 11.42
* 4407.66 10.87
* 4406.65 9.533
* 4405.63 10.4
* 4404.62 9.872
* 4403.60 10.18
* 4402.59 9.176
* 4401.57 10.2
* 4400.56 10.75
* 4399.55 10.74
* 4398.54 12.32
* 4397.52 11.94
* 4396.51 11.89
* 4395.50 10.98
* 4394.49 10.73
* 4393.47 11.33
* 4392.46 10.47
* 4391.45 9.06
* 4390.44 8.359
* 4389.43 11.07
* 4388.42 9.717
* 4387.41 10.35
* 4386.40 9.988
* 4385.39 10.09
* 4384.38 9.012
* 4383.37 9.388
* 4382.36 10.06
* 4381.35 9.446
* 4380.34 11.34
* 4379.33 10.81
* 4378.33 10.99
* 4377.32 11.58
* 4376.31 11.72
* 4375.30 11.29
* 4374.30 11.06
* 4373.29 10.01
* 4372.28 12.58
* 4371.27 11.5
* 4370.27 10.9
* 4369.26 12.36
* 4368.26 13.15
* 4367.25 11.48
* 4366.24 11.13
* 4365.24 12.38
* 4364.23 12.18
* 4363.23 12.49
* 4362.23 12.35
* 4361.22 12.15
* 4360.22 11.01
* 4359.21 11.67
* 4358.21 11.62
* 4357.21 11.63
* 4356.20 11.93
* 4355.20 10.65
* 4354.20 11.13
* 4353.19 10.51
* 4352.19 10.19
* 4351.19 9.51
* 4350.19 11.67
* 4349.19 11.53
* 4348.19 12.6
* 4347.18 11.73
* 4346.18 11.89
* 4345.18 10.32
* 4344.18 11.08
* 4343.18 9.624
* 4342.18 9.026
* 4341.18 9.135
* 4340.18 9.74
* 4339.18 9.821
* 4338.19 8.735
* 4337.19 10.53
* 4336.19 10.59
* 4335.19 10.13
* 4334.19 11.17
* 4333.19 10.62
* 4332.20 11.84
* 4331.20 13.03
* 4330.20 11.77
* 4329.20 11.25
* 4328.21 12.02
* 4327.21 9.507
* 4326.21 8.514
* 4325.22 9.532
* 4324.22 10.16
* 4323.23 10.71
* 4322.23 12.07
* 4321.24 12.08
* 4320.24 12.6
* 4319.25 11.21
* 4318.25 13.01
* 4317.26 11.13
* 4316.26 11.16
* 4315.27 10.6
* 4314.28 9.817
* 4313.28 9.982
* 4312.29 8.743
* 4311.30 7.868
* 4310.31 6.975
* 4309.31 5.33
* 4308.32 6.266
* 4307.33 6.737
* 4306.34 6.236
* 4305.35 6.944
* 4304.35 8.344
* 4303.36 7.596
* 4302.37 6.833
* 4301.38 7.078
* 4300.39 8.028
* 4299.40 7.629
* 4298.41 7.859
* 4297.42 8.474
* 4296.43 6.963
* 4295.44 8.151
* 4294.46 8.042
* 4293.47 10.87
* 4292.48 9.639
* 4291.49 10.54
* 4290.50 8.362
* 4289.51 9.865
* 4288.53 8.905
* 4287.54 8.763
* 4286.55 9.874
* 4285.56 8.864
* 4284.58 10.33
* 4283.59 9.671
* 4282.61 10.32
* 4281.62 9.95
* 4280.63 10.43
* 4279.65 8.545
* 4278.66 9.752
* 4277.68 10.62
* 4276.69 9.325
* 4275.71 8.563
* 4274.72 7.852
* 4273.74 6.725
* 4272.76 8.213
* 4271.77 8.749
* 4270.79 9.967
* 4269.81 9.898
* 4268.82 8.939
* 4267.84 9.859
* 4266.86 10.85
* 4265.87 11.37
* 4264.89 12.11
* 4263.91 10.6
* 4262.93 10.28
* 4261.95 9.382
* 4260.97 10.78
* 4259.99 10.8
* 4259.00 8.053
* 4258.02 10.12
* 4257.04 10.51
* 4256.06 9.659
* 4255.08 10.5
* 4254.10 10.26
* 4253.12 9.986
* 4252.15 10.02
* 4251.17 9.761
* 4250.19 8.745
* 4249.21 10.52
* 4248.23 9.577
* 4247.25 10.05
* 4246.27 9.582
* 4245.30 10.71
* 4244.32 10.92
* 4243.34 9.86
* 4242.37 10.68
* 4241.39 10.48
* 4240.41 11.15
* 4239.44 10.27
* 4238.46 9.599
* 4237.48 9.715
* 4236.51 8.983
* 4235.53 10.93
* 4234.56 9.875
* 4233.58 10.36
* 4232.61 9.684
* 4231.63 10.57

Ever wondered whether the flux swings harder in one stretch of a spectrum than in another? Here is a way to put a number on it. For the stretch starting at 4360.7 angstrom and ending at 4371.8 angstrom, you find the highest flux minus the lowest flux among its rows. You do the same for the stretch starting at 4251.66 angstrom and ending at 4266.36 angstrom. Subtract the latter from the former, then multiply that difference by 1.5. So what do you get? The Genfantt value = -2.7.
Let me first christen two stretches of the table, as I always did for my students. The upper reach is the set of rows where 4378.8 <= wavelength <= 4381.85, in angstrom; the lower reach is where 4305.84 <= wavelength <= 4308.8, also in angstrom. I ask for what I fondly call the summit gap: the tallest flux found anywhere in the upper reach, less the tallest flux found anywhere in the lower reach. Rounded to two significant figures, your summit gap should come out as 4.6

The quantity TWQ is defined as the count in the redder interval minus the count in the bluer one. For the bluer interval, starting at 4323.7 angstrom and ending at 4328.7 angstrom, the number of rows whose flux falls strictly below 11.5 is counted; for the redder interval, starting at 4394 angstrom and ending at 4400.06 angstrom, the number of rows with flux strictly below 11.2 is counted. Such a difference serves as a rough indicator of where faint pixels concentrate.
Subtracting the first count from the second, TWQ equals -1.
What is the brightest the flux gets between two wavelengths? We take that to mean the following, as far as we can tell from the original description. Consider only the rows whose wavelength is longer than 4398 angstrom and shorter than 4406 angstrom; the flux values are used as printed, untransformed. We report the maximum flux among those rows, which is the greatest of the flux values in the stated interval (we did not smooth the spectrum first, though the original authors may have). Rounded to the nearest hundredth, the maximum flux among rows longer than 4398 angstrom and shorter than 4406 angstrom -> 12.32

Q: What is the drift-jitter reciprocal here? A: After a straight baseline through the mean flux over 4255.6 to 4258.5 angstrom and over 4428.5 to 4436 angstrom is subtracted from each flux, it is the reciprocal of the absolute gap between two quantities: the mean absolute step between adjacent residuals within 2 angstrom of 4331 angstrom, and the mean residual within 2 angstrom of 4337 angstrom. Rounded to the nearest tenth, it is 0.5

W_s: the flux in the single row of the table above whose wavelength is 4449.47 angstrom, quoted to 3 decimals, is 14.050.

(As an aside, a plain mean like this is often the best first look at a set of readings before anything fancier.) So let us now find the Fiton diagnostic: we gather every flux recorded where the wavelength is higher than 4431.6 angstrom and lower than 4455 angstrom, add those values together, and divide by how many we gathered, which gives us 12.5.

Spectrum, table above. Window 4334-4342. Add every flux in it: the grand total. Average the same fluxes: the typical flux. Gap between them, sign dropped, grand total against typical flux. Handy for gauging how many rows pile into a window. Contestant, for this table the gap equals 70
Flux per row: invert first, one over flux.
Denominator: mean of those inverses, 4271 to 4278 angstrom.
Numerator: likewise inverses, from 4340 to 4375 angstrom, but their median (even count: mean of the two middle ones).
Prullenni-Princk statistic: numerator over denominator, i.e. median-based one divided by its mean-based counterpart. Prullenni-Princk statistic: 0.73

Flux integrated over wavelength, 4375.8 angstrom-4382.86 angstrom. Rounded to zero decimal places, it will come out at 77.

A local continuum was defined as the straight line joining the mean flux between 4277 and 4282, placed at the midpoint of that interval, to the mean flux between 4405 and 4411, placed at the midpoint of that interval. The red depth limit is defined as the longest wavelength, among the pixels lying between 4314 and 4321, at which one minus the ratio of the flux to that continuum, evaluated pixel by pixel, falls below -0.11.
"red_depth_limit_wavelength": 4320.24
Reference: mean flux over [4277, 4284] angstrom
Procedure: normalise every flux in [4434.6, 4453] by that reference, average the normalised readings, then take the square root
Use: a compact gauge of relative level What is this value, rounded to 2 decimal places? 1.13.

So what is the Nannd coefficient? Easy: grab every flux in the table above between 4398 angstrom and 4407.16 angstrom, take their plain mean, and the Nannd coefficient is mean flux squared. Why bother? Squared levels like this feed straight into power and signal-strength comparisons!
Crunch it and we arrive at 107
